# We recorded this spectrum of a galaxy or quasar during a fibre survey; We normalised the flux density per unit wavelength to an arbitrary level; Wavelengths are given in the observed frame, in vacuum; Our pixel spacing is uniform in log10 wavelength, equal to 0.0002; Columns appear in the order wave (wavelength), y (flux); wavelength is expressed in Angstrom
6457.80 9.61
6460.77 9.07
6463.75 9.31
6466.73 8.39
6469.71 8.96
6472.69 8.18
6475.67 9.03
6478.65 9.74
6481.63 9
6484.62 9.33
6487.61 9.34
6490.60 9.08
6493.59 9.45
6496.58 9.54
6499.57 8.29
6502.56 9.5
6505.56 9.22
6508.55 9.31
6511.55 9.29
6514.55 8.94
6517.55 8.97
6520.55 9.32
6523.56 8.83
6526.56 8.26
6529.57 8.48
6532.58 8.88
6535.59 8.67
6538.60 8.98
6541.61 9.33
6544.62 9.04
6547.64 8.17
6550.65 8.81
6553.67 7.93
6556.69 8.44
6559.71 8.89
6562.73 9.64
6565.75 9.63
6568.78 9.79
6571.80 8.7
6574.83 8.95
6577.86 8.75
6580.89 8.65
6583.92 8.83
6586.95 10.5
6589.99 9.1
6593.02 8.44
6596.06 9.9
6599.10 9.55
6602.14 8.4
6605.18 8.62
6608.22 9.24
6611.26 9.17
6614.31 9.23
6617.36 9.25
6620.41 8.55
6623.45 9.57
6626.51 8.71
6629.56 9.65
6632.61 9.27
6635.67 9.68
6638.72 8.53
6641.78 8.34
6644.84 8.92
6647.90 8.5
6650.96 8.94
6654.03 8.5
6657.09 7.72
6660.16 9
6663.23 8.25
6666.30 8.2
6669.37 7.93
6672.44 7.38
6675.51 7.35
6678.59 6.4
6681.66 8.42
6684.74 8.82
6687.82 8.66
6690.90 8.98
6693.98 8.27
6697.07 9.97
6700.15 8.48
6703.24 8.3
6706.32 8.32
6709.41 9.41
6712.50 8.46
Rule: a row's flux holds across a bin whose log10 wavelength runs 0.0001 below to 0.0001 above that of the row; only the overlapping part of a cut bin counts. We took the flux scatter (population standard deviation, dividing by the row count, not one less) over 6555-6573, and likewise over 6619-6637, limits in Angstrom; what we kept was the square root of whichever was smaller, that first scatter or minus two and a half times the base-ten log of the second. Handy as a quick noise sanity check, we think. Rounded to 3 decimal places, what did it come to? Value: 0.724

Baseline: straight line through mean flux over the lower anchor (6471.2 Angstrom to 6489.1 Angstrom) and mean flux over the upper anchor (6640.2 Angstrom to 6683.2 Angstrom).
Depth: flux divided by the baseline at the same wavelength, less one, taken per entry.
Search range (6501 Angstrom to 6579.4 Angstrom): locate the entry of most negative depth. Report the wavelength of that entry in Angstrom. 6553.67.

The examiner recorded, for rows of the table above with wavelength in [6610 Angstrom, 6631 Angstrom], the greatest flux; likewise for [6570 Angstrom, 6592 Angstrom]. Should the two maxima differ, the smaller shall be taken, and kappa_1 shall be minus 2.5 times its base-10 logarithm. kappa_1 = -2.461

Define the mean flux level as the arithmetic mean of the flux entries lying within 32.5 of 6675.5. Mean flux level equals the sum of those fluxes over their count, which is 8.35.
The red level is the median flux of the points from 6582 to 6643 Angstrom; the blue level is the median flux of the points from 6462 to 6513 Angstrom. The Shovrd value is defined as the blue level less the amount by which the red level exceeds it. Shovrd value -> 9.38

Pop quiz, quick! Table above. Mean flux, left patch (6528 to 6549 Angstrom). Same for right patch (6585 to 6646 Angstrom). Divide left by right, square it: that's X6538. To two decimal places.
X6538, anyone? 0.93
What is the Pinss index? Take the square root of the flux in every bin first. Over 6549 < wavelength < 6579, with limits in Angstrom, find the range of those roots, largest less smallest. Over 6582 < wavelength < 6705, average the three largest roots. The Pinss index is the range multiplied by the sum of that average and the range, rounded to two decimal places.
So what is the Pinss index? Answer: 1.09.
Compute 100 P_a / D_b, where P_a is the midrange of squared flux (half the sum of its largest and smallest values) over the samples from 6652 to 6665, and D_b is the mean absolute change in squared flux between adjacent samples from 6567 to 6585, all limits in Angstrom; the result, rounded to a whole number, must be 1065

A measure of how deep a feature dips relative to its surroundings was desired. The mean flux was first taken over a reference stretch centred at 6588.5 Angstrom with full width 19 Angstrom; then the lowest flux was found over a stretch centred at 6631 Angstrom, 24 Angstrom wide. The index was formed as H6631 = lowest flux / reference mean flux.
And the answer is 0.90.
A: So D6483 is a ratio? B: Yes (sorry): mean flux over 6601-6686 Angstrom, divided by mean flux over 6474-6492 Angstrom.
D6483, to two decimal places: 0.93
